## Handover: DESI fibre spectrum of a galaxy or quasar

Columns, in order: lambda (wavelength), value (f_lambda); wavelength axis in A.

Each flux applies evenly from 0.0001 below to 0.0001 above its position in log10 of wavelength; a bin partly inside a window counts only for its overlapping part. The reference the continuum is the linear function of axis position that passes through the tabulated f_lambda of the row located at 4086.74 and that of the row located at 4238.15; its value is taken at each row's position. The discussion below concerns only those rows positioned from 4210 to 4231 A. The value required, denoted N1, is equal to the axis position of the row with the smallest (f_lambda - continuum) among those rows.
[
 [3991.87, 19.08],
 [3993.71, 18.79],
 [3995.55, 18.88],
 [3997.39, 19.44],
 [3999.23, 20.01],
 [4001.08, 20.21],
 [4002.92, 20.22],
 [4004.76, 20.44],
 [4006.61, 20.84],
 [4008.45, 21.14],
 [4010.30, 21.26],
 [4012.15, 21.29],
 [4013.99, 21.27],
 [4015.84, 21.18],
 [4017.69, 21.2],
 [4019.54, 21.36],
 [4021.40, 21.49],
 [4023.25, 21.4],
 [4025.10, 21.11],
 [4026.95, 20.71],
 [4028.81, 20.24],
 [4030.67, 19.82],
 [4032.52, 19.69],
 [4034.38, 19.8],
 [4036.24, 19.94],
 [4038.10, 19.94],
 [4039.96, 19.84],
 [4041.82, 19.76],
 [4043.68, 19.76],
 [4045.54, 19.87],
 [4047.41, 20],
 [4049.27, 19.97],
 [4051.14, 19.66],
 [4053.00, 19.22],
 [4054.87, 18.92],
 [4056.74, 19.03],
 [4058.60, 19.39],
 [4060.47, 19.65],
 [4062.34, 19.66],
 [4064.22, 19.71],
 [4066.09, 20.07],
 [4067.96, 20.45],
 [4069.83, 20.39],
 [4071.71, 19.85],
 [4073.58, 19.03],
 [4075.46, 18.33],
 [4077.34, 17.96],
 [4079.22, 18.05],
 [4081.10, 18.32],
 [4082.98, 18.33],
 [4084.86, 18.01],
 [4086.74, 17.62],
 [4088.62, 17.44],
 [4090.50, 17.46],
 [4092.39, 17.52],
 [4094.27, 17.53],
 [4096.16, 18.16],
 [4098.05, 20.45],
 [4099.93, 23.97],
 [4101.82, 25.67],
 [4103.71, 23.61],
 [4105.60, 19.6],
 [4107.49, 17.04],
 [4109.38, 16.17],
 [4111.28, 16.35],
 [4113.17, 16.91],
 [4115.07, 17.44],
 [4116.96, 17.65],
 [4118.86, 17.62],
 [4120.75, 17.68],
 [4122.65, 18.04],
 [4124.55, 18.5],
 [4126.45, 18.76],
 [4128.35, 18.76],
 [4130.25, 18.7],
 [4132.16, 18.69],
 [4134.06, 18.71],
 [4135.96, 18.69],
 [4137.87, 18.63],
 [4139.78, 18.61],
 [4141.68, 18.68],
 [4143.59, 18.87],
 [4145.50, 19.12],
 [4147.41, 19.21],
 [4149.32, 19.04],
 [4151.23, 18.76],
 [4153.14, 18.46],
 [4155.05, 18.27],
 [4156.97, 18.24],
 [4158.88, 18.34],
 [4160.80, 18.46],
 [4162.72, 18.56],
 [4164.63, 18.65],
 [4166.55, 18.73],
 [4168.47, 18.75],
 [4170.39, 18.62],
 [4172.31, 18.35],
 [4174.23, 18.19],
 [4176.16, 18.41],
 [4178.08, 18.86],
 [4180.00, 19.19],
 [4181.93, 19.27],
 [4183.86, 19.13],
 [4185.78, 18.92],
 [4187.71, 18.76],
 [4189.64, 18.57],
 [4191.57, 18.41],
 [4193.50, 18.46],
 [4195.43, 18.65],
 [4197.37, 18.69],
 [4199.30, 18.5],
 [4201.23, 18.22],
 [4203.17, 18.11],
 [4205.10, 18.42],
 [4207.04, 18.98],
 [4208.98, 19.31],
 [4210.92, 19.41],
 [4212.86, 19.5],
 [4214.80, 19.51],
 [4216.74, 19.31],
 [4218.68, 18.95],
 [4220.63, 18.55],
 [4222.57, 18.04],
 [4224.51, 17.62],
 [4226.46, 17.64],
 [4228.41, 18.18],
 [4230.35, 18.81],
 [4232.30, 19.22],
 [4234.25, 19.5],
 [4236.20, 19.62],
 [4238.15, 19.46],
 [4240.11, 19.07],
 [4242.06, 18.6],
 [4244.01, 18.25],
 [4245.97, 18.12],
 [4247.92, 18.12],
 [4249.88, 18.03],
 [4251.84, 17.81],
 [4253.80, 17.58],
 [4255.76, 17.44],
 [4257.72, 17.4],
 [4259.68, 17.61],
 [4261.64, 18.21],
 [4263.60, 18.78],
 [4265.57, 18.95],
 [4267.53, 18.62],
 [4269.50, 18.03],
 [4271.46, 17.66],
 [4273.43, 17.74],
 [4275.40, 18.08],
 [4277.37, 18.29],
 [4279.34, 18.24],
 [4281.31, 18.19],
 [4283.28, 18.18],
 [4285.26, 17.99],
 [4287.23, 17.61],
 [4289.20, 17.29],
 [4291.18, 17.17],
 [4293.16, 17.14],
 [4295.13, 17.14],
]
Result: 4226.46 A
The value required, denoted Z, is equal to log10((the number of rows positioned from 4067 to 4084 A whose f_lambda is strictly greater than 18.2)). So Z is 0.85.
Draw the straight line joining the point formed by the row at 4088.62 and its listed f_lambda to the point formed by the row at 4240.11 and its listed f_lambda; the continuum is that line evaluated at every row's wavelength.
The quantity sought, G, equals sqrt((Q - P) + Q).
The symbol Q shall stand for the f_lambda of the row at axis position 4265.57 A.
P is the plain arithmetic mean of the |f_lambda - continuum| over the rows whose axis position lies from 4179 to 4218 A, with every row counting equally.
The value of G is 6.12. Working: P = 0.41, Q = 18.95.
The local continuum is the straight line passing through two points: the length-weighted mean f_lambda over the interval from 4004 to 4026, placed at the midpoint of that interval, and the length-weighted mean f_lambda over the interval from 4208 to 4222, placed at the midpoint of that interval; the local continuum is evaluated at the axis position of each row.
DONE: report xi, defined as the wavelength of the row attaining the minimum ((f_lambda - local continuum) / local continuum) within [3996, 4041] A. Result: 3997.39 A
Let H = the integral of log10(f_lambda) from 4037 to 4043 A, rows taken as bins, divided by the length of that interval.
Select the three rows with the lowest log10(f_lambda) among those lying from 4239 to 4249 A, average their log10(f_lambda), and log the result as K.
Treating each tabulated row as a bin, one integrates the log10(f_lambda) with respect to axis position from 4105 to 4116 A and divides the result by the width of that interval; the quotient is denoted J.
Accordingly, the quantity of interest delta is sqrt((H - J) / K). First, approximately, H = 1.30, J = 1.23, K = 1.26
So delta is 0.23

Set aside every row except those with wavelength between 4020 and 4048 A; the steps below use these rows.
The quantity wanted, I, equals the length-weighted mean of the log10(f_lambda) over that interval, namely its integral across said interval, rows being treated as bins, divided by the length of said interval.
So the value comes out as 1.306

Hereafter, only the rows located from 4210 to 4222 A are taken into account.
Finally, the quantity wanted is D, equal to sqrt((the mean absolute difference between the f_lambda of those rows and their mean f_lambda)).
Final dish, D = 0.6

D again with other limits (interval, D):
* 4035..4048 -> 0.3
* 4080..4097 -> 0.6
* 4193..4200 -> 0.3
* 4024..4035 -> 0.7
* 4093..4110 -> 1.7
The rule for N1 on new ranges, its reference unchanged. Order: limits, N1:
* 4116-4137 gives 4118.86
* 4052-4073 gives 4054.87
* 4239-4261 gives 4257.72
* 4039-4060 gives 4054.87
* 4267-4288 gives 4287.23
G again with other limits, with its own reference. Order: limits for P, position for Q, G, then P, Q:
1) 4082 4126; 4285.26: 5.88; 1.46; 17.99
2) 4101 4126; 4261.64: 5.89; 1.68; 18.21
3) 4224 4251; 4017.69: 6.46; 0.70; 21.2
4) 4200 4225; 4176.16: 6.02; 0.56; 18.41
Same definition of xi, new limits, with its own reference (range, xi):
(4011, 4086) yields 4077.34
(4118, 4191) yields 4118.86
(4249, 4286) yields 4257.72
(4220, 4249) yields 4224.51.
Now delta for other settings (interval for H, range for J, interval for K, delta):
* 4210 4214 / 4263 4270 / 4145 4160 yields 0.13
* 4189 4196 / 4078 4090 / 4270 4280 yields 0.10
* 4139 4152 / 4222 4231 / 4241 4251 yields 0.13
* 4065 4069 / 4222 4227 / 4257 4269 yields 0.22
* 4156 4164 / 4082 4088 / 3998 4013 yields 0.09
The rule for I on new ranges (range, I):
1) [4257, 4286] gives 1.258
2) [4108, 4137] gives 1.252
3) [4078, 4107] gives 1.284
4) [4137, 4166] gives 1.271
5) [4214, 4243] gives 1.274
